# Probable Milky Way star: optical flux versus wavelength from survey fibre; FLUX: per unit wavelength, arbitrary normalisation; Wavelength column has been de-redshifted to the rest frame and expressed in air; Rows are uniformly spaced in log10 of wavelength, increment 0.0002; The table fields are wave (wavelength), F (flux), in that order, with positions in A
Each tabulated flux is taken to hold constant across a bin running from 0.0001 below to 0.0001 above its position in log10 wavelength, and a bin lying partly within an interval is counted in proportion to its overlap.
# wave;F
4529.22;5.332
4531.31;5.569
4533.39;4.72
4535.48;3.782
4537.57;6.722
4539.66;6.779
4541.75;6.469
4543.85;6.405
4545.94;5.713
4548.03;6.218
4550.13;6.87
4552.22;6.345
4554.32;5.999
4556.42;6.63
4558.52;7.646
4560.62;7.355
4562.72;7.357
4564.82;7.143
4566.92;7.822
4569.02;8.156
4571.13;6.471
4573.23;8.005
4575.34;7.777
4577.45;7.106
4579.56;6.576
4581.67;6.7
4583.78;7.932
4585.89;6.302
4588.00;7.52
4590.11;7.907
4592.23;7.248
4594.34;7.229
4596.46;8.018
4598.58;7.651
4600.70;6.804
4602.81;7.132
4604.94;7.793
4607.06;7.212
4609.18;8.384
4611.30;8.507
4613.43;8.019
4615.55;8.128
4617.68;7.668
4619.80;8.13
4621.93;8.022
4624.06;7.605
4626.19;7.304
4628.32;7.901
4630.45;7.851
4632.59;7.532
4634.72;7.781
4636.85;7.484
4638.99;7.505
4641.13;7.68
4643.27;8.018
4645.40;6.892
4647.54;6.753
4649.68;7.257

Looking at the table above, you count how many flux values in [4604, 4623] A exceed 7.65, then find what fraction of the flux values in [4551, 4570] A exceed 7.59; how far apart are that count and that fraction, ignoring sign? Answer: 7.7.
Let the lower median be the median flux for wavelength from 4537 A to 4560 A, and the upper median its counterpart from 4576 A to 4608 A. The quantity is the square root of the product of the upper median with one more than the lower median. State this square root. 7.35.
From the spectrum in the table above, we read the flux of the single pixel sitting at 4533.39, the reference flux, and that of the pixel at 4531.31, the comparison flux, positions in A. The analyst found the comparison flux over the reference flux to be 1.18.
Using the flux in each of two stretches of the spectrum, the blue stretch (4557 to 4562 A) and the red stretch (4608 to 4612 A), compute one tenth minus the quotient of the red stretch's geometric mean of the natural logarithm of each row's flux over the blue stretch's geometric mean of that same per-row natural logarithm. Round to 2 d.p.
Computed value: -0.96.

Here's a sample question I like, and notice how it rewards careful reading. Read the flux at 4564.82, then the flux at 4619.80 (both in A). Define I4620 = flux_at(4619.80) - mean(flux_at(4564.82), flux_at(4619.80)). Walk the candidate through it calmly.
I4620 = 0.5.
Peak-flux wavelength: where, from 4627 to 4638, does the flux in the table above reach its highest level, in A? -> 4628.32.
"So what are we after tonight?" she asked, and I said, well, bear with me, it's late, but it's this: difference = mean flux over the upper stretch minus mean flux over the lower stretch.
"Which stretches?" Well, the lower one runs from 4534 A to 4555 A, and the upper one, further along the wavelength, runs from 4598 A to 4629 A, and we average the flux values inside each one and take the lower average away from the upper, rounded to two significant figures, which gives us 1.6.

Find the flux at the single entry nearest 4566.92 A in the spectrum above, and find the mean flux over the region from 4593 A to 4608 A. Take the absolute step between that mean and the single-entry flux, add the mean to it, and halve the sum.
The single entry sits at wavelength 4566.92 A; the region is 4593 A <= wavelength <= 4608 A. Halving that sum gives 3.91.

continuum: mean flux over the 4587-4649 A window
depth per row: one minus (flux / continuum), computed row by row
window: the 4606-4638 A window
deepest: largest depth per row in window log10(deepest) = -1.2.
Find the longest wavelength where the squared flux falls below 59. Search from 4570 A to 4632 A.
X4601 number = 4626.19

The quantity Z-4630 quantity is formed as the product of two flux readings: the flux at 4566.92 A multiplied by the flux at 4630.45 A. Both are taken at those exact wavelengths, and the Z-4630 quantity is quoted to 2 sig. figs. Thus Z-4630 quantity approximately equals 61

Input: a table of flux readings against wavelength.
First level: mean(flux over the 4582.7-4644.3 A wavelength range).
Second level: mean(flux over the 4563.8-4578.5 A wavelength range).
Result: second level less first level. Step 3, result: -0.17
